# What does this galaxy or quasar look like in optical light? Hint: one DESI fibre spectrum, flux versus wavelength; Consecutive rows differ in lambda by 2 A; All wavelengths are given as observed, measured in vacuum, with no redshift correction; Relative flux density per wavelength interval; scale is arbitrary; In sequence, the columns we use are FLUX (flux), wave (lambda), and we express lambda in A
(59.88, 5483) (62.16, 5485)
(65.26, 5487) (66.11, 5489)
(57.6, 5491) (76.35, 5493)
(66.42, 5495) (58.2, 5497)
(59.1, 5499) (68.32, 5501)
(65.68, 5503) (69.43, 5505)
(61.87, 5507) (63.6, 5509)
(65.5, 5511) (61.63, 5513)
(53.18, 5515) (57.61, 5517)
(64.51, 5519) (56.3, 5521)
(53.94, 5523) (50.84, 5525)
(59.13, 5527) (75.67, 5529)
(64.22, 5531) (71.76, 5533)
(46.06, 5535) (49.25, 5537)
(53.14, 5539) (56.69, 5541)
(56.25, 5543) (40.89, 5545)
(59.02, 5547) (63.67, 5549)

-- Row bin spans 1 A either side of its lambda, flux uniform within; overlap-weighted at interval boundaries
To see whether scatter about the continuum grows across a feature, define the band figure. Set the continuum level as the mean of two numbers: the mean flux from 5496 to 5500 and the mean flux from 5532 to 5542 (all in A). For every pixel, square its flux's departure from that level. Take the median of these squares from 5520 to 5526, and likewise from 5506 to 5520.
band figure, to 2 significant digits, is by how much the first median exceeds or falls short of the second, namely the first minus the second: -14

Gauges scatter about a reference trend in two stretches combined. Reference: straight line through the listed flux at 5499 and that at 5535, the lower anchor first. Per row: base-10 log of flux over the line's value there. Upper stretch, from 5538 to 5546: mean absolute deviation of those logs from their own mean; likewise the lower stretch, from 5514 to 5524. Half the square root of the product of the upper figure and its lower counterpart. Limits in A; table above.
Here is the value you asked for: 0.015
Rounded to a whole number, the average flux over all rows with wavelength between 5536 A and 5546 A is 51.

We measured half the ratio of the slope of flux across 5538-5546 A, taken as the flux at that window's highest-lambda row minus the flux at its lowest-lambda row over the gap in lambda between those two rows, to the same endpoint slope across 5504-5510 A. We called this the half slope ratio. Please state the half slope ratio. 0.70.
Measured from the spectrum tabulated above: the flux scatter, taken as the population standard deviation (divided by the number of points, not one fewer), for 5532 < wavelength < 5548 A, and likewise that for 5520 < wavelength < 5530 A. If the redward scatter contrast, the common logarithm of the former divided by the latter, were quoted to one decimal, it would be 0.0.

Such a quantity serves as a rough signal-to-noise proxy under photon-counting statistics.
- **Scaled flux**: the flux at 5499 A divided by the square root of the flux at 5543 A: 7.9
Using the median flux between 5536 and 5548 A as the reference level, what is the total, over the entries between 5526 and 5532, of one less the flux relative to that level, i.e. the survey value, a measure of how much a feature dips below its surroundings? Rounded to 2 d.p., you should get -0.64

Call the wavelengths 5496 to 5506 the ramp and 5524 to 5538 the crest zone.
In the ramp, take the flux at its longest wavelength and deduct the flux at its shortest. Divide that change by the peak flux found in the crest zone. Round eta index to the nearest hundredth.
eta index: 0.15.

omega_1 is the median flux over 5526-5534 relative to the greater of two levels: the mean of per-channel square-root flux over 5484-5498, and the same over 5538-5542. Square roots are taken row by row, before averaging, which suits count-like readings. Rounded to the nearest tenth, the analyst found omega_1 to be 8.5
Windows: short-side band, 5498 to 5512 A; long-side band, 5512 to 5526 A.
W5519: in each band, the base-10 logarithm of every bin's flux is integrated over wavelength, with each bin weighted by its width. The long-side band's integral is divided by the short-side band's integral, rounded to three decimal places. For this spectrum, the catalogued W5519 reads 0.968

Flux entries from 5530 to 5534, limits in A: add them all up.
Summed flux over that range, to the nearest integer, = 136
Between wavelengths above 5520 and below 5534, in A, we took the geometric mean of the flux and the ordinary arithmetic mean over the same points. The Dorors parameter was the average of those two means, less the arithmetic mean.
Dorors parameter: -0.29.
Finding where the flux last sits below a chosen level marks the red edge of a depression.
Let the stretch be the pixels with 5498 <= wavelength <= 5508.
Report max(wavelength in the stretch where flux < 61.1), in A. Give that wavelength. 5499 A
